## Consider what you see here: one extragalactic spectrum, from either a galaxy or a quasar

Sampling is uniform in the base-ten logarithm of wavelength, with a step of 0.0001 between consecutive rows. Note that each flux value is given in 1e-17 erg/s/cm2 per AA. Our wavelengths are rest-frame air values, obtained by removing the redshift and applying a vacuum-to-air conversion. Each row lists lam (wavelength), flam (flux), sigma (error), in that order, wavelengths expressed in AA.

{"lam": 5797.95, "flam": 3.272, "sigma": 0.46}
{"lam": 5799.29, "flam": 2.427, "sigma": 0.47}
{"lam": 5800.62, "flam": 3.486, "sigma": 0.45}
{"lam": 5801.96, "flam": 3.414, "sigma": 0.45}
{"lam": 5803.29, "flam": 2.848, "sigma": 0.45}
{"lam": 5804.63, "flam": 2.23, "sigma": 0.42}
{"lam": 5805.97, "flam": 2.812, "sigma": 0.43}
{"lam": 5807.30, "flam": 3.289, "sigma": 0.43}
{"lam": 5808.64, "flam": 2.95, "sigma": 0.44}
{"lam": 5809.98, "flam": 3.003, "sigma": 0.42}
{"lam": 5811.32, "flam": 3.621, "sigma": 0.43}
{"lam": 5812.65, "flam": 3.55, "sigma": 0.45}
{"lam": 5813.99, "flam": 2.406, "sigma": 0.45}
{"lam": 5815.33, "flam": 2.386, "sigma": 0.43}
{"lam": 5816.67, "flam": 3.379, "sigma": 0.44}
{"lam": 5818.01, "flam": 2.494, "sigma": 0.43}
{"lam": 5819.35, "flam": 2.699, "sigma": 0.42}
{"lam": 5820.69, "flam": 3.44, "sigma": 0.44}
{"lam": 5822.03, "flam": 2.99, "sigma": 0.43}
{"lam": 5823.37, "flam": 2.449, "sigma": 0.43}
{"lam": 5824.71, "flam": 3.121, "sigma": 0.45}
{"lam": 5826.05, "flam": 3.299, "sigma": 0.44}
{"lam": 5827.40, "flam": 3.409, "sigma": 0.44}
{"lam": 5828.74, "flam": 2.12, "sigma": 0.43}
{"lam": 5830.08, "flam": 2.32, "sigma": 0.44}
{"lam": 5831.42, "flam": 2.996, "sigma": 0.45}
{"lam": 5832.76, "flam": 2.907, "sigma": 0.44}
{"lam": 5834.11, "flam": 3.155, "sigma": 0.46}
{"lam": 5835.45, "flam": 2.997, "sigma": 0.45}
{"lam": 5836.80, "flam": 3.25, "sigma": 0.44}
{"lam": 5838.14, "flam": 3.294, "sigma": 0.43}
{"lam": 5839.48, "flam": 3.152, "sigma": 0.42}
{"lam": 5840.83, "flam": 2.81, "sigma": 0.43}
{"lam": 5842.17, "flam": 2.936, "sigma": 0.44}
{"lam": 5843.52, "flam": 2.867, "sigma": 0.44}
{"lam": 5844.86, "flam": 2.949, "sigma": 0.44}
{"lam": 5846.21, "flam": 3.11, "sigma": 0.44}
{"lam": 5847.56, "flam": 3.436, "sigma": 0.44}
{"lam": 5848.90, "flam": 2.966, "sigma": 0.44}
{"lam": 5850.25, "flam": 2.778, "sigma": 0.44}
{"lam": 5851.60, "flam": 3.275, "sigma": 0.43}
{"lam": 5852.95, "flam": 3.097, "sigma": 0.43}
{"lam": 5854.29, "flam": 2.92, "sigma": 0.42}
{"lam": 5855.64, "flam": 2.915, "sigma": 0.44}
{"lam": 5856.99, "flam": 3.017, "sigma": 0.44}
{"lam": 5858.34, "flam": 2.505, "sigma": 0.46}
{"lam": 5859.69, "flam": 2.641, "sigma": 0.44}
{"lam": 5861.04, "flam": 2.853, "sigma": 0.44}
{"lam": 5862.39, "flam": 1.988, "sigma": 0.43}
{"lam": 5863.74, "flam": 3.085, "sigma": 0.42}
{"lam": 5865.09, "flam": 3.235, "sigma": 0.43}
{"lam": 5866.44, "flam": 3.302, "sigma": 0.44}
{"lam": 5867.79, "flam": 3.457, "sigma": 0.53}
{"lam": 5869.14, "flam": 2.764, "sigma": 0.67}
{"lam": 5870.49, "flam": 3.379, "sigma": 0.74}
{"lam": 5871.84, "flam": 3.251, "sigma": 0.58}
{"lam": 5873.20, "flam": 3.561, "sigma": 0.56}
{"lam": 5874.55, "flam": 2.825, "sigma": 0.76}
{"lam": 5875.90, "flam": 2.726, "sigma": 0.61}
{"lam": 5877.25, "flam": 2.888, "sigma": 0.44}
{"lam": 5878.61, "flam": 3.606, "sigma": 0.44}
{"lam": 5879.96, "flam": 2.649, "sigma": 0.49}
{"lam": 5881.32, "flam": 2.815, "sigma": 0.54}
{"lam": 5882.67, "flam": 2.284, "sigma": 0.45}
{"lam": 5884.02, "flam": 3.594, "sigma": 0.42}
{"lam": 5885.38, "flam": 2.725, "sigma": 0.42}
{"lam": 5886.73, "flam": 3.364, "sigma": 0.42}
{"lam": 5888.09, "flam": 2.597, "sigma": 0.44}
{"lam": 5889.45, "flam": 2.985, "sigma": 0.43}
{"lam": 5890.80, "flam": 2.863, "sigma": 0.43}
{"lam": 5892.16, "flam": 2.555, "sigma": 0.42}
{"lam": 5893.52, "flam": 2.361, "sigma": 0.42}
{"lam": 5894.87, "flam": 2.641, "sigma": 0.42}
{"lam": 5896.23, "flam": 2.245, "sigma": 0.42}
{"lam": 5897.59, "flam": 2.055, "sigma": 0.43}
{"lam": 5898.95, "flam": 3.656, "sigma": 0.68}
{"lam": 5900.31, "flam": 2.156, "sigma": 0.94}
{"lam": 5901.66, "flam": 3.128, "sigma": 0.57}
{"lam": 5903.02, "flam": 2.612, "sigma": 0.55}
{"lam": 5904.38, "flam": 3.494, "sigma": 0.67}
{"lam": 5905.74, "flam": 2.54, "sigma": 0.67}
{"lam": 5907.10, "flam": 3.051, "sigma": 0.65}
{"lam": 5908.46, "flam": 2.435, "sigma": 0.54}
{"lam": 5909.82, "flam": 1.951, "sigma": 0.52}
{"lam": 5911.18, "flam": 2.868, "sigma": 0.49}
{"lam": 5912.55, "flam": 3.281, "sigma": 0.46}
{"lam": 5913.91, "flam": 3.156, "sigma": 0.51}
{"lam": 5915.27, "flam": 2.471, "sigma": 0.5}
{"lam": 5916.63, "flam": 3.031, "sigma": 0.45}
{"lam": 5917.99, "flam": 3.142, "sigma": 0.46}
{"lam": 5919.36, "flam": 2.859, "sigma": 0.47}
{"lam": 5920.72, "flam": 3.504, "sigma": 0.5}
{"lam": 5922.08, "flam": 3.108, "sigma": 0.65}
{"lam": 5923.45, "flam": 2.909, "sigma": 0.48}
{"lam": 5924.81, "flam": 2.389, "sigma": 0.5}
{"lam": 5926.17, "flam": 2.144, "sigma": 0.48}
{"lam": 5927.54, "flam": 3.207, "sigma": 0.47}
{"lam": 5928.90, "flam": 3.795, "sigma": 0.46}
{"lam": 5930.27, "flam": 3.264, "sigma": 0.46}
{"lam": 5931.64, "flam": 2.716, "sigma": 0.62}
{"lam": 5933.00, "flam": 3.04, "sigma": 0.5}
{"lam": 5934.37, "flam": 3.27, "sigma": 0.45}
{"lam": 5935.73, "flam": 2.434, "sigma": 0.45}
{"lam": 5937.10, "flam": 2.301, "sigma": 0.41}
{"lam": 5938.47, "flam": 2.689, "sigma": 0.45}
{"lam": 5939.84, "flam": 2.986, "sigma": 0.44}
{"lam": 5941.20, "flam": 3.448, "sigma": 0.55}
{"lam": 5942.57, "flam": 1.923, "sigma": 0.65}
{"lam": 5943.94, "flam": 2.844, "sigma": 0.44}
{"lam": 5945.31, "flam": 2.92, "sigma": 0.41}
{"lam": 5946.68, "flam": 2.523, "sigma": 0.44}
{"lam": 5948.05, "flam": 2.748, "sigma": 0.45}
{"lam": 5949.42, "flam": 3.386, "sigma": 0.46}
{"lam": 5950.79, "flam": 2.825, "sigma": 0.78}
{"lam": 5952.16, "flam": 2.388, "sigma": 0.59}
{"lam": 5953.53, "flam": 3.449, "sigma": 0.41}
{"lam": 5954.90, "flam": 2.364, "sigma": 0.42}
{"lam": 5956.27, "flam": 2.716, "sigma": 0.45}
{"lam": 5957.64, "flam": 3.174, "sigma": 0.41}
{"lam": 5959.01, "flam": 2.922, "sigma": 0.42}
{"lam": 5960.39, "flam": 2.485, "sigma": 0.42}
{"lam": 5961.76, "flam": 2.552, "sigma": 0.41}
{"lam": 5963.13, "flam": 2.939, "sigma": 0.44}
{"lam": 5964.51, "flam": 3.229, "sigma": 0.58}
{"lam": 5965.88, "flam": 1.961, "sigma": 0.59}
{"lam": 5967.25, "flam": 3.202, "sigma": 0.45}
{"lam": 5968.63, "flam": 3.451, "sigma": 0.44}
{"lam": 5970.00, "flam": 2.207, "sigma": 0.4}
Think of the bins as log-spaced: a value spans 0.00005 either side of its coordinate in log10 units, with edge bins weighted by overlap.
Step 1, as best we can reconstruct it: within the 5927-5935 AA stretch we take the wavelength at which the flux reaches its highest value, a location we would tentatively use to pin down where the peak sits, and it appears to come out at 5928.90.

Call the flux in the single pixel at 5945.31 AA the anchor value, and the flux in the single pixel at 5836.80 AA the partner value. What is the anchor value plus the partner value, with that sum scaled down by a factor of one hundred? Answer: 0.062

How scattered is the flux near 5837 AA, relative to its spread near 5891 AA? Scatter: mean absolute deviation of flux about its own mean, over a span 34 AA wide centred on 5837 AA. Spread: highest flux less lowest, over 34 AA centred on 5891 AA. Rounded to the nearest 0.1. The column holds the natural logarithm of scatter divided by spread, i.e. -1.9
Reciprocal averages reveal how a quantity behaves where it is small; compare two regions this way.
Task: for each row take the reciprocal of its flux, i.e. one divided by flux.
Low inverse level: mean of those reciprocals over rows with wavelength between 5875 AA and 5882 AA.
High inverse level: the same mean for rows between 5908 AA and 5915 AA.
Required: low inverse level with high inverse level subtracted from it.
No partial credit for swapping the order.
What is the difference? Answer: -0.03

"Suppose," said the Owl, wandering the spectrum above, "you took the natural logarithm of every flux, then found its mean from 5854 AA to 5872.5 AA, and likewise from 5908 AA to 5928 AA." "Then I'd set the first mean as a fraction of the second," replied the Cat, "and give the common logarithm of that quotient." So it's 0.019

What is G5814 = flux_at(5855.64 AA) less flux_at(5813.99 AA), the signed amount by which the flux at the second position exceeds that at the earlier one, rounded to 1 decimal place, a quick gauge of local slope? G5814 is 0.5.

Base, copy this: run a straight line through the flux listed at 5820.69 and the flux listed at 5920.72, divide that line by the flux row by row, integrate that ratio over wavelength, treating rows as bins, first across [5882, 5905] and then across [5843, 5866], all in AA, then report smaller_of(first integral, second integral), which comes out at 27.6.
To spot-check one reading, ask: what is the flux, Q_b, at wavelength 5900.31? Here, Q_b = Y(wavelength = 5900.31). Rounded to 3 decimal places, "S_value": 2.156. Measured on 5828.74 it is 2.120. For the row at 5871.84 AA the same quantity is 3.251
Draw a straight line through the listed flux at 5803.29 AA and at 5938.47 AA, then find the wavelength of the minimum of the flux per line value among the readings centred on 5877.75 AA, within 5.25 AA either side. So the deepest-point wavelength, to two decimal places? 5882.67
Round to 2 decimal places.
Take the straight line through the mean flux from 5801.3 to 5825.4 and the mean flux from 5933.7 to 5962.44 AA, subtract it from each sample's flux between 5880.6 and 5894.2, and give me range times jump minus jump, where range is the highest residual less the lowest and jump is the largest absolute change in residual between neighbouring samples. 0.41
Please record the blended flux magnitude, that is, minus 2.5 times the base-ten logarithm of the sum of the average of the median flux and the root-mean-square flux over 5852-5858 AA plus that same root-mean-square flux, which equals -1.94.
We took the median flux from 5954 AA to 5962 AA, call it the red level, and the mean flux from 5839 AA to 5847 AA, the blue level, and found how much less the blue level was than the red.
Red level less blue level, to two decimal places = -0.34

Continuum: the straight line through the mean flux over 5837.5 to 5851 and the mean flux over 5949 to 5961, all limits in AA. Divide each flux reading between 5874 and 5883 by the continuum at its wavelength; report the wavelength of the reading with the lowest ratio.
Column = 5882.67 AA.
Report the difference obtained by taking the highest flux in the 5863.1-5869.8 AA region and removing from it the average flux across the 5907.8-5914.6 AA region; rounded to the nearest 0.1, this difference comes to 0.7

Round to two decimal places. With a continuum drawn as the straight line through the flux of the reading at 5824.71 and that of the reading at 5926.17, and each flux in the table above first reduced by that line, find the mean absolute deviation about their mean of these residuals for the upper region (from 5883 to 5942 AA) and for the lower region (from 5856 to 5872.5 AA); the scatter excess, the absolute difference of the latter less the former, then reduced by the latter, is -0.29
